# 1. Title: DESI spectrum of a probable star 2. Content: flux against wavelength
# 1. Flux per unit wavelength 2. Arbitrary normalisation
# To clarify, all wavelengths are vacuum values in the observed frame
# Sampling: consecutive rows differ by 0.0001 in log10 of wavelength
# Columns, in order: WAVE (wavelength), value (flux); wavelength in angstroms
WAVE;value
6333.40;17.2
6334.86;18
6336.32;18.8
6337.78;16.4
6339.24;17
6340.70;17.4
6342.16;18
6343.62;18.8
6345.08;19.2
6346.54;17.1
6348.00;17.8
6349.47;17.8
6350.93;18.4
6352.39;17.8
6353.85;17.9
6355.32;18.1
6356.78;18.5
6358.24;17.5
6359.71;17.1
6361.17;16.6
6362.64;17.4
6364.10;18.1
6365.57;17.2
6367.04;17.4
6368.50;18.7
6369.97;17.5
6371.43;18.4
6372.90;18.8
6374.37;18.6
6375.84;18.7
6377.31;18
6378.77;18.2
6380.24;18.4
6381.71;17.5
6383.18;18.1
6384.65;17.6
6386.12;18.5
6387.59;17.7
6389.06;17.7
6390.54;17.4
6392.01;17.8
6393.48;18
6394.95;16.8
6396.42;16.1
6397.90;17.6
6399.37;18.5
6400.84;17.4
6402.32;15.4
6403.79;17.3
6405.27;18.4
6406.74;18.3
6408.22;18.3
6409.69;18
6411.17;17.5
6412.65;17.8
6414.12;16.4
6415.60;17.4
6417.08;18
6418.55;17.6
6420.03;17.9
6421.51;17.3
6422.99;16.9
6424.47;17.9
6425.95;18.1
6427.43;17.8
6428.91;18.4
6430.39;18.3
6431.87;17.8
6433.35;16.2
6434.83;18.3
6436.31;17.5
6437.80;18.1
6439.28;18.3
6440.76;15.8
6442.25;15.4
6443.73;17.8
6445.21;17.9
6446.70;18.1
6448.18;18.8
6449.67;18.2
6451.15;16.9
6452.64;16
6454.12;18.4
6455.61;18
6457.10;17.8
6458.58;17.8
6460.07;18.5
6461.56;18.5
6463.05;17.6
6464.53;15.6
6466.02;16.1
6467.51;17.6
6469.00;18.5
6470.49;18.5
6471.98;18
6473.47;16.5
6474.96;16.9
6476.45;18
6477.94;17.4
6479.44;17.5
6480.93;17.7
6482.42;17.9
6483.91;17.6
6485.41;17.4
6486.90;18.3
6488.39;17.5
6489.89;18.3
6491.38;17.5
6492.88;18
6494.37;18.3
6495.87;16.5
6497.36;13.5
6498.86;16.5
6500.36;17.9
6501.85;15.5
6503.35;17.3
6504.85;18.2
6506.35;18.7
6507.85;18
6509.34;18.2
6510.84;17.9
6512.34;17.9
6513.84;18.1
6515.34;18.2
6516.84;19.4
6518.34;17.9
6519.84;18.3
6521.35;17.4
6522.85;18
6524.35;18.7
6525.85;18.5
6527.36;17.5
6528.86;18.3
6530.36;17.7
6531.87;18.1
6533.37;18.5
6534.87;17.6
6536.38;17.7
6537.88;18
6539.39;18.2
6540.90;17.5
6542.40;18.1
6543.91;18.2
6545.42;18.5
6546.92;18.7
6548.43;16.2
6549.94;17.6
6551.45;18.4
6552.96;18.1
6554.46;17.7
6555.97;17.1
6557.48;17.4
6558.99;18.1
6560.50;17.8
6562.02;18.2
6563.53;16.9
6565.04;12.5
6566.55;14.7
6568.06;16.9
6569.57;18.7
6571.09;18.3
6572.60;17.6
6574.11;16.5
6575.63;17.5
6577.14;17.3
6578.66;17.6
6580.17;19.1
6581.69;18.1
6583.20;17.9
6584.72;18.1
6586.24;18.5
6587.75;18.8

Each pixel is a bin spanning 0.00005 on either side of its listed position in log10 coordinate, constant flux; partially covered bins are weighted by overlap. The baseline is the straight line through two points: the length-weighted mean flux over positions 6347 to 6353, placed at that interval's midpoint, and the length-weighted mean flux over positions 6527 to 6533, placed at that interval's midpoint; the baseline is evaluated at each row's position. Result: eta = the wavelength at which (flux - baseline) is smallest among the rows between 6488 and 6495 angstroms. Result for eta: 6491.38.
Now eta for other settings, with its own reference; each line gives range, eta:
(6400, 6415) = 6402.32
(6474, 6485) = 6474.96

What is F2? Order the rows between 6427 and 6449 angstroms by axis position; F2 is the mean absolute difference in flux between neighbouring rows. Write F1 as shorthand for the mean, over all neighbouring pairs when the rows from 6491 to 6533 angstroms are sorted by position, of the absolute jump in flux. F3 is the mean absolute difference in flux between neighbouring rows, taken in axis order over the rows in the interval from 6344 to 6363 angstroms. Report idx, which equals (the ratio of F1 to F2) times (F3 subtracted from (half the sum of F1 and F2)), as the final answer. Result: 0.32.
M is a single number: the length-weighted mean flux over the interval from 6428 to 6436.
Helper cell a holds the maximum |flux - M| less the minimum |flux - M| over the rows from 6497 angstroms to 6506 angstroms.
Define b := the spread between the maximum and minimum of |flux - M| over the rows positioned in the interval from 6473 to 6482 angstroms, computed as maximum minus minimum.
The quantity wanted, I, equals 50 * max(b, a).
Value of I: 210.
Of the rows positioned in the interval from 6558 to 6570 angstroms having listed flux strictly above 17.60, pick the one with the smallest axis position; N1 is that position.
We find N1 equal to 6558.99 angstroms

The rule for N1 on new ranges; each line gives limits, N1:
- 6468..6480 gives 6469.00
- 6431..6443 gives 6431.87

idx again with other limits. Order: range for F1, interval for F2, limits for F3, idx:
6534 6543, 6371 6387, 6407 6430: -0.11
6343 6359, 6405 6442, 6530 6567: -0.16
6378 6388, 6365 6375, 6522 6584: -0.15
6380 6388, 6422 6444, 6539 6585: -0.07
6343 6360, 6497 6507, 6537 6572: 0.04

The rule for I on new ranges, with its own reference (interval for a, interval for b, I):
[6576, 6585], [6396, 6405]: 110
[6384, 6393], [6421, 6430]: 45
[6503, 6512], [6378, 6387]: 40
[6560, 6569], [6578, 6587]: 265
